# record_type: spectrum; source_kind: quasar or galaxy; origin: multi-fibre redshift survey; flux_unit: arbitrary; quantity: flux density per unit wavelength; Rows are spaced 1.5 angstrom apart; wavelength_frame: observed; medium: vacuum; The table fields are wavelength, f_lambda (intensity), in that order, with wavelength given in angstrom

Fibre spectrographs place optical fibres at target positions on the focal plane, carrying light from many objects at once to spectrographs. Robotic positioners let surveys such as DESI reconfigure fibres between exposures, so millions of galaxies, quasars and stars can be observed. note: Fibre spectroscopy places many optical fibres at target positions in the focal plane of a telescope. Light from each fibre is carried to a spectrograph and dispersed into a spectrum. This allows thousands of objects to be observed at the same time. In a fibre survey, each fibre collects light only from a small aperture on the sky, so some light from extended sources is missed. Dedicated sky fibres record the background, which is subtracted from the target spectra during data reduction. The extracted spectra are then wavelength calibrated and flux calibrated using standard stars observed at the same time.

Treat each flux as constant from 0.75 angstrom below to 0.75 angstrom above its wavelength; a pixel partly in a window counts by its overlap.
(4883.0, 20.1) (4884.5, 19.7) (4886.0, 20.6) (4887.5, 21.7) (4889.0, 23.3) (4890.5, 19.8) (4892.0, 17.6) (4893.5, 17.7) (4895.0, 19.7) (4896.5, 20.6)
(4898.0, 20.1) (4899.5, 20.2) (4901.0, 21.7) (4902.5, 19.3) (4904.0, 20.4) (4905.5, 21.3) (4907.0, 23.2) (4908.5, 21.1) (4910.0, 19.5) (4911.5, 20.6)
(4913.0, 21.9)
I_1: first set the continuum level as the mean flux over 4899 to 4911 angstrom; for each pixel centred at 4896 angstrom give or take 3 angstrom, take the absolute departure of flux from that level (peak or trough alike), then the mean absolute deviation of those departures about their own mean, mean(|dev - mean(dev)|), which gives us 0.91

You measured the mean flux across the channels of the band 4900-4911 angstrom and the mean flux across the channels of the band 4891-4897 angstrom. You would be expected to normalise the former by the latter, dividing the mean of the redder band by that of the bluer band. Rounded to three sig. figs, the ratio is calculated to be 1.11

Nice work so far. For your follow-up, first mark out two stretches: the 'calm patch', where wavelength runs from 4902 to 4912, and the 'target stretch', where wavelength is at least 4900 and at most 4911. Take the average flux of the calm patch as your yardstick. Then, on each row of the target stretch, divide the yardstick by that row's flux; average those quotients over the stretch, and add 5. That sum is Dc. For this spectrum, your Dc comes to 6.00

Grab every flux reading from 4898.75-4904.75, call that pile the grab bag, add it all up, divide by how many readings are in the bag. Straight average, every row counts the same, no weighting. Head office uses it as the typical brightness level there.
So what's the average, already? 20.4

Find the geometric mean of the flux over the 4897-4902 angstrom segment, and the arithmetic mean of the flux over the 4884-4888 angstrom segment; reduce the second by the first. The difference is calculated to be 0.01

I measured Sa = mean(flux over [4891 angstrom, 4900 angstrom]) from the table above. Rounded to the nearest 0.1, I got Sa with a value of 19.3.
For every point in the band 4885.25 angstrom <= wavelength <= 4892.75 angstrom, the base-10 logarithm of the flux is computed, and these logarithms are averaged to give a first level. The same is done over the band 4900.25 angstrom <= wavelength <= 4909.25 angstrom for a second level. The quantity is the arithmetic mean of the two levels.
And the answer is 1.318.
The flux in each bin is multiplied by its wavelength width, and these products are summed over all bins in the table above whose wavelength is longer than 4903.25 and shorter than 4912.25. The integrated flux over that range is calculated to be 189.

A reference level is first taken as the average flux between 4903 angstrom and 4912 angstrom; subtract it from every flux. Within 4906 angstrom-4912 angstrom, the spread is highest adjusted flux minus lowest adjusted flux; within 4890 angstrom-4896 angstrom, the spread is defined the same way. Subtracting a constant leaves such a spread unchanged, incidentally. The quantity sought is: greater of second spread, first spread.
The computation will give 3.70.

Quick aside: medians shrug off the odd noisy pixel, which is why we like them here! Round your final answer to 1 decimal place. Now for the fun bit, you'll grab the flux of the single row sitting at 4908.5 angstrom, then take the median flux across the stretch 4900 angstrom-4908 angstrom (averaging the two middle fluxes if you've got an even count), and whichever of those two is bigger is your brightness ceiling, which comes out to 21.3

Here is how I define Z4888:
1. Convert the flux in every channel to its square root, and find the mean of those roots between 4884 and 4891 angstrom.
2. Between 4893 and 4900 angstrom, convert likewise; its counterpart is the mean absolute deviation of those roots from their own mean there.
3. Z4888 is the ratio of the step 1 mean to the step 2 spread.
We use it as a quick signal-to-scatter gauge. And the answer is 51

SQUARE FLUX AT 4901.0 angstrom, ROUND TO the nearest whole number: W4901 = 471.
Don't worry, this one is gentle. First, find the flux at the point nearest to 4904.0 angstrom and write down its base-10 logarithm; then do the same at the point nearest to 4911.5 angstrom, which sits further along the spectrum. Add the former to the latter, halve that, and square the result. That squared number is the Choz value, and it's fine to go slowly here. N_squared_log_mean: 1.721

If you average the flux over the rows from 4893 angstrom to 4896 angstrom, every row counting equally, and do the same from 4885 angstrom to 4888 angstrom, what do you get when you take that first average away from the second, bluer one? 2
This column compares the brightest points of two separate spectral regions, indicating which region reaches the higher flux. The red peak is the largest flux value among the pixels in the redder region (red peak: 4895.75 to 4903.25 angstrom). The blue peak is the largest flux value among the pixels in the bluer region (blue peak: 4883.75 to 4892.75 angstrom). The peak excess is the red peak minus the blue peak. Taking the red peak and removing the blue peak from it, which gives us -1.6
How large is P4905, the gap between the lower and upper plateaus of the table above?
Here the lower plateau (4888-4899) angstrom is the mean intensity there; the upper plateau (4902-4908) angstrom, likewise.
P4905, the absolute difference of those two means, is 1.2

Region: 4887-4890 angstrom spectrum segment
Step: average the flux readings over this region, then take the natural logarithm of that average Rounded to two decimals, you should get 3.11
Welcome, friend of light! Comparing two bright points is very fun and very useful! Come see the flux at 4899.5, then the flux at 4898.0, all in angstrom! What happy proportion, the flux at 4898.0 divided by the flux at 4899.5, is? 1.00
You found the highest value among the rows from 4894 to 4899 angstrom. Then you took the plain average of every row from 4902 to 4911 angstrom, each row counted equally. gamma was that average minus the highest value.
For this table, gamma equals 0.2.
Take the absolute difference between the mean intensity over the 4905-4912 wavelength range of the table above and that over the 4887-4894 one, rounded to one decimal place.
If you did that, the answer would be 1.1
